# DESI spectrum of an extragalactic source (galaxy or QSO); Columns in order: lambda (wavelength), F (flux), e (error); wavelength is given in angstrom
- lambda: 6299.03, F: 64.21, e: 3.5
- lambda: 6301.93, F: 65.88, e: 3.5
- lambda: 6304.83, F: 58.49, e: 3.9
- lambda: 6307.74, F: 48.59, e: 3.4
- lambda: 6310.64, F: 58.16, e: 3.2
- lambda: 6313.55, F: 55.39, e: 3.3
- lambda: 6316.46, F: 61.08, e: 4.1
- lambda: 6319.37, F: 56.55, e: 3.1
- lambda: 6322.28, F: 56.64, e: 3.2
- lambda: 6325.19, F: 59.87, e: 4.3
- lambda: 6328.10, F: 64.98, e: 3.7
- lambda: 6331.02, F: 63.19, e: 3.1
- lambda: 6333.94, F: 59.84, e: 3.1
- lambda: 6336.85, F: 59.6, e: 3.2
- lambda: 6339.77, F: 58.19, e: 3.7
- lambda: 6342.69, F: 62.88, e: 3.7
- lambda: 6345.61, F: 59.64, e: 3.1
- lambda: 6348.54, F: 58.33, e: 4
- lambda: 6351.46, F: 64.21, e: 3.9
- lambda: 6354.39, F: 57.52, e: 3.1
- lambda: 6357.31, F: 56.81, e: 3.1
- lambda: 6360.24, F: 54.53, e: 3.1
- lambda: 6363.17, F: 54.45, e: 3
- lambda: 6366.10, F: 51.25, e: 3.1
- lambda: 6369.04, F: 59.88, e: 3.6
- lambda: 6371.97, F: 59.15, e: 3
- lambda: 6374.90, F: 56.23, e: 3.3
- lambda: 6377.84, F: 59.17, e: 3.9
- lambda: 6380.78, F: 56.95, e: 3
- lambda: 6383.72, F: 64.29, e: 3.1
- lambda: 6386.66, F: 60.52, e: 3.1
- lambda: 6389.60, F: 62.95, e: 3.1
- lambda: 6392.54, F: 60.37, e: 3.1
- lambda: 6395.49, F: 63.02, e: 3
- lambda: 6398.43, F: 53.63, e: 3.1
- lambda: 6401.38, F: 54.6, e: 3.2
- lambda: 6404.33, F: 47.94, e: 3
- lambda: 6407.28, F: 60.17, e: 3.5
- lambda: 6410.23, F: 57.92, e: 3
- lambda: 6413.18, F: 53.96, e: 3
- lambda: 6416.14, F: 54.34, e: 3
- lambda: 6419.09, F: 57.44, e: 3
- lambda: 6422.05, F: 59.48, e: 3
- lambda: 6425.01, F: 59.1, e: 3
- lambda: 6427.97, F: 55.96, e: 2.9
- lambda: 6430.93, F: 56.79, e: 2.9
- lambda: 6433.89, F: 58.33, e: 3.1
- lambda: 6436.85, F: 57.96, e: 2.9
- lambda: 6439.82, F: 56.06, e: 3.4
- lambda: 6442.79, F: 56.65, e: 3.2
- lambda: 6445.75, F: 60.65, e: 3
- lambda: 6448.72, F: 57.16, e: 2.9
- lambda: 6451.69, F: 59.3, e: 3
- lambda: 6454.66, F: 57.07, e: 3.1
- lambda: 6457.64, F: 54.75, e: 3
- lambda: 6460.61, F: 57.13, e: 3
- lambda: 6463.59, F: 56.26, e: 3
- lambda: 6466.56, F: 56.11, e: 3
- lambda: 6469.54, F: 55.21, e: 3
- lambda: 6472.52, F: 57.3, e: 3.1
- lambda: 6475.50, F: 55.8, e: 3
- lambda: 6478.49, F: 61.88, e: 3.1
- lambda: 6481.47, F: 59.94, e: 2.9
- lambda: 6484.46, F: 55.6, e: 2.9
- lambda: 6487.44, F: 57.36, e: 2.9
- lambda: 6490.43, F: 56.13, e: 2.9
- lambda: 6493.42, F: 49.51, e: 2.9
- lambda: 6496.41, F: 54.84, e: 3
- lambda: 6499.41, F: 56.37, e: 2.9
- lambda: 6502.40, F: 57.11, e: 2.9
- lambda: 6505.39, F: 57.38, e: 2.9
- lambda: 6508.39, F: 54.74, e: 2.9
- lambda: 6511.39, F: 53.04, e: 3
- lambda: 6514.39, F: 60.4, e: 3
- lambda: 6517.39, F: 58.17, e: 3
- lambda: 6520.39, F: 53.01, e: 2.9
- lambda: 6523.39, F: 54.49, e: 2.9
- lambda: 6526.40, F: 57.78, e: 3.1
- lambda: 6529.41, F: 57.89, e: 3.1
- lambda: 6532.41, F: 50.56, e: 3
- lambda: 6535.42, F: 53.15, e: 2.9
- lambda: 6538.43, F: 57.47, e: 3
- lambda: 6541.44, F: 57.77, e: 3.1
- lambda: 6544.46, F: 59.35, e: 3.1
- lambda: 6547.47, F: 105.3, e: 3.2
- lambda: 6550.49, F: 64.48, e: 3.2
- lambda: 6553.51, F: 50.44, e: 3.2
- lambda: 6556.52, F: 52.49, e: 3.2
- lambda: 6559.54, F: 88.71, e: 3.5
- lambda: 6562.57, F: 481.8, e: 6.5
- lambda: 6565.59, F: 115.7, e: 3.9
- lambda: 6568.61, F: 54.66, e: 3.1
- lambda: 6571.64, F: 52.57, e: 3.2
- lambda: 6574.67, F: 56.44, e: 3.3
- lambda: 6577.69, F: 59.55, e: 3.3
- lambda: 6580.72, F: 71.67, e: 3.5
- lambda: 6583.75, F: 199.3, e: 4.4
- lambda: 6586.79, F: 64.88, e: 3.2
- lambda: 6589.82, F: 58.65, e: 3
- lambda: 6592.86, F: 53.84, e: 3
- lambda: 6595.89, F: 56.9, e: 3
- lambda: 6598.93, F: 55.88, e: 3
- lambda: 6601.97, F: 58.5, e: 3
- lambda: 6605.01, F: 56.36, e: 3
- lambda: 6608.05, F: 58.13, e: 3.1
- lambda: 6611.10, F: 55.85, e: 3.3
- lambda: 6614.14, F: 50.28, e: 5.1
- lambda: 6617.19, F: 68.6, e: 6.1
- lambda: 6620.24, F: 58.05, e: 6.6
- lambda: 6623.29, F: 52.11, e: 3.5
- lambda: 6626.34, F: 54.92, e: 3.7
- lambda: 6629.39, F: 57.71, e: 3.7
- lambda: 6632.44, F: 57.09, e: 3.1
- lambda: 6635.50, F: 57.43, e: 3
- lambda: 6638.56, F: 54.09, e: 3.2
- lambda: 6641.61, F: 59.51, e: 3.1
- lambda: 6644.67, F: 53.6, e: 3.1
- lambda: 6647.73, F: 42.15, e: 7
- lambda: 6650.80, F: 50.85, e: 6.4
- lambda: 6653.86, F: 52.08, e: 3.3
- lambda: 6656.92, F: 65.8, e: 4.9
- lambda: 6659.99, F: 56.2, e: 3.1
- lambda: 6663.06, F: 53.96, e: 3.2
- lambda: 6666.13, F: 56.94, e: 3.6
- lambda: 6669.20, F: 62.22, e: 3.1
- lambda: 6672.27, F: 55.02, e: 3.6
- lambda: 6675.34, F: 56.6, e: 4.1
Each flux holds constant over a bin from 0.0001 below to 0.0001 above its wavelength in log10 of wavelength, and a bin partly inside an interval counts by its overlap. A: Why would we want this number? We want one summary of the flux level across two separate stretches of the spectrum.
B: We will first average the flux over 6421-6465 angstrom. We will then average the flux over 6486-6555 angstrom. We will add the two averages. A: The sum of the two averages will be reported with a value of 116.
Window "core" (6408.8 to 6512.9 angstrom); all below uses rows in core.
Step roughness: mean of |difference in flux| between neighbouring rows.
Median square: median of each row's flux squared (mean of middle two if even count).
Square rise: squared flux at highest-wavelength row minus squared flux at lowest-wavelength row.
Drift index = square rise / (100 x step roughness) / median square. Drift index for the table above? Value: -0.0008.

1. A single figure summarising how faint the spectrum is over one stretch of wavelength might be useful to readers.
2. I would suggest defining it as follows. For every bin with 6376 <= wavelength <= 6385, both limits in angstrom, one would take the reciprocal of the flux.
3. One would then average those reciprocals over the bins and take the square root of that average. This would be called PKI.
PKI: 0.129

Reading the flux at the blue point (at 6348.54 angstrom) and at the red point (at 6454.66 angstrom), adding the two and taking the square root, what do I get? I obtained 10.7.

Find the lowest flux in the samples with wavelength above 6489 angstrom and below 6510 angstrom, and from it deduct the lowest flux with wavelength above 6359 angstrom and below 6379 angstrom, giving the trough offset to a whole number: -2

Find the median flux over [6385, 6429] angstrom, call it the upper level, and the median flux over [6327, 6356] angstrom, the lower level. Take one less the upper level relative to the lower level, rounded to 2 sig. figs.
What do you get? 0.030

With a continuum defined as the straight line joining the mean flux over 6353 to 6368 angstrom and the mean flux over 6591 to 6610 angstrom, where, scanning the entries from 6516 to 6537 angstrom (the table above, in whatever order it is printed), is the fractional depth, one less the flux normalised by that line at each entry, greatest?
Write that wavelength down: 6532.41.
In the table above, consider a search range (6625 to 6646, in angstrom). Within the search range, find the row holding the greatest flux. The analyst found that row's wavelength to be 6641.61 angstrom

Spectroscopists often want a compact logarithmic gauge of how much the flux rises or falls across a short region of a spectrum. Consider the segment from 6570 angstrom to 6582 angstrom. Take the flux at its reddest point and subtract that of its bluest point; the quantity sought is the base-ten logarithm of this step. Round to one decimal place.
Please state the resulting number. 1.3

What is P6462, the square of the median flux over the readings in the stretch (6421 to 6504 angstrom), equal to 3241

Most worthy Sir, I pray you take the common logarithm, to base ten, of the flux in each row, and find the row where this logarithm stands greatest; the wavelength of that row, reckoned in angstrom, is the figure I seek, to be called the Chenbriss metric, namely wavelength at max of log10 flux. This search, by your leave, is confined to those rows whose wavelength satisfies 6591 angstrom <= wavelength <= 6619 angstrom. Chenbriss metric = 6617.19 angstrom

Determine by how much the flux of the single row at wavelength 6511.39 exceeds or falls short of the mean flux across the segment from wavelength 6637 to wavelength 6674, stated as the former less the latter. -2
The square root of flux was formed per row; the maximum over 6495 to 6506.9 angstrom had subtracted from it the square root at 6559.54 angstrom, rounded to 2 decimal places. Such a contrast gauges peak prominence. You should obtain -1.84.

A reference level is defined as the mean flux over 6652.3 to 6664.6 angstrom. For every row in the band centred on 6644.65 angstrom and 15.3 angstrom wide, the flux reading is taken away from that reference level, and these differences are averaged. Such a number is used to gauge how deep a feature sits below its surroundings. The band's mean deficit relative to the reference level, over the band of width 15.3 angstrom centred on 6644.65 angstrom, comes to 5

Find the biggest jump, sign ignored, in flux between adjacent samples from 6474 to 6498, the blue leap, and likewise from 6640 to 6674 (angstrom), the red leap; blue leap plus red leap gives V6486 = 20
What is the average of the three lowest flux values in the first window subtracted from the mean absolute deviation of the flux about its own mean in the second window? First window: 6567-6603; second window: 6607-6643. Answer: -51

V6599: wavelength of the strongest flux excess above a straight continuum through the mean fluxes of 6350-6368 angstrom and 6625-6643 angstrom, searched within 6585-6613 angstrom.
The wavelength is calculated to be 6586.79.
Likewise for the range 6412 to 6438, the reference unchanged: 6422.05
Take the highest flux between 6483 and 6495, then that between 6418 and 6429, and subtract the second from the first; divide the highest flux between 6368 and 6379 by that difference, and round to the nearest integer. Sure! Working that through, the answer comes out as -28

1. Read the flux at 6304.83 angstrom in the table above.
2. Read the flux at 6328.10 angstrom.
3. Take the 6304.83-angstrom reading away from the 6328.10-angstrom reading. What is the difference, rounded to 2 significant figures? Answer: 6.5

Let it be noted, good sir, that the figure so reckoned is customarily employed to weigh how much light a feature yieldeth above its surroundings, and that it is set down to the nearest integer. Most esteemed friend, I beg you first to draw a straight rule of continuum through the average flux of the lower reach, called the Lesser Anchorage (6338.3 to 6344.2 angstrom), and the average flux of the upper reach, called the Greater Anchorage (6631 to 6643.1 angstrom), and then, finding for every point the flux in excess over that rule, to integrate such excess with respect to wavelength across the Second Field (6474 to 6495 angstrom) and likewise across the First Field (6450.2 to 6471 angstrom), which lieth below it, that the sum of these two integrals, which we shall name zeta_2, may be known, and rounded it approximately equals -100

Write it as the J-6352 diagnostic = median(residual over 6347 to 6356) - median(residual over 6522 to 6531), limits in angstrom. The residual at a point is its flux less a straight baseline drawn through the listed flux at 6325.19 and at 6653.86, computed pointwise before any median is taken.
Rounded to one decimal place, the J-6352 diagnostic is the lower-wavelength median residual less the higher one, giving -3.7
